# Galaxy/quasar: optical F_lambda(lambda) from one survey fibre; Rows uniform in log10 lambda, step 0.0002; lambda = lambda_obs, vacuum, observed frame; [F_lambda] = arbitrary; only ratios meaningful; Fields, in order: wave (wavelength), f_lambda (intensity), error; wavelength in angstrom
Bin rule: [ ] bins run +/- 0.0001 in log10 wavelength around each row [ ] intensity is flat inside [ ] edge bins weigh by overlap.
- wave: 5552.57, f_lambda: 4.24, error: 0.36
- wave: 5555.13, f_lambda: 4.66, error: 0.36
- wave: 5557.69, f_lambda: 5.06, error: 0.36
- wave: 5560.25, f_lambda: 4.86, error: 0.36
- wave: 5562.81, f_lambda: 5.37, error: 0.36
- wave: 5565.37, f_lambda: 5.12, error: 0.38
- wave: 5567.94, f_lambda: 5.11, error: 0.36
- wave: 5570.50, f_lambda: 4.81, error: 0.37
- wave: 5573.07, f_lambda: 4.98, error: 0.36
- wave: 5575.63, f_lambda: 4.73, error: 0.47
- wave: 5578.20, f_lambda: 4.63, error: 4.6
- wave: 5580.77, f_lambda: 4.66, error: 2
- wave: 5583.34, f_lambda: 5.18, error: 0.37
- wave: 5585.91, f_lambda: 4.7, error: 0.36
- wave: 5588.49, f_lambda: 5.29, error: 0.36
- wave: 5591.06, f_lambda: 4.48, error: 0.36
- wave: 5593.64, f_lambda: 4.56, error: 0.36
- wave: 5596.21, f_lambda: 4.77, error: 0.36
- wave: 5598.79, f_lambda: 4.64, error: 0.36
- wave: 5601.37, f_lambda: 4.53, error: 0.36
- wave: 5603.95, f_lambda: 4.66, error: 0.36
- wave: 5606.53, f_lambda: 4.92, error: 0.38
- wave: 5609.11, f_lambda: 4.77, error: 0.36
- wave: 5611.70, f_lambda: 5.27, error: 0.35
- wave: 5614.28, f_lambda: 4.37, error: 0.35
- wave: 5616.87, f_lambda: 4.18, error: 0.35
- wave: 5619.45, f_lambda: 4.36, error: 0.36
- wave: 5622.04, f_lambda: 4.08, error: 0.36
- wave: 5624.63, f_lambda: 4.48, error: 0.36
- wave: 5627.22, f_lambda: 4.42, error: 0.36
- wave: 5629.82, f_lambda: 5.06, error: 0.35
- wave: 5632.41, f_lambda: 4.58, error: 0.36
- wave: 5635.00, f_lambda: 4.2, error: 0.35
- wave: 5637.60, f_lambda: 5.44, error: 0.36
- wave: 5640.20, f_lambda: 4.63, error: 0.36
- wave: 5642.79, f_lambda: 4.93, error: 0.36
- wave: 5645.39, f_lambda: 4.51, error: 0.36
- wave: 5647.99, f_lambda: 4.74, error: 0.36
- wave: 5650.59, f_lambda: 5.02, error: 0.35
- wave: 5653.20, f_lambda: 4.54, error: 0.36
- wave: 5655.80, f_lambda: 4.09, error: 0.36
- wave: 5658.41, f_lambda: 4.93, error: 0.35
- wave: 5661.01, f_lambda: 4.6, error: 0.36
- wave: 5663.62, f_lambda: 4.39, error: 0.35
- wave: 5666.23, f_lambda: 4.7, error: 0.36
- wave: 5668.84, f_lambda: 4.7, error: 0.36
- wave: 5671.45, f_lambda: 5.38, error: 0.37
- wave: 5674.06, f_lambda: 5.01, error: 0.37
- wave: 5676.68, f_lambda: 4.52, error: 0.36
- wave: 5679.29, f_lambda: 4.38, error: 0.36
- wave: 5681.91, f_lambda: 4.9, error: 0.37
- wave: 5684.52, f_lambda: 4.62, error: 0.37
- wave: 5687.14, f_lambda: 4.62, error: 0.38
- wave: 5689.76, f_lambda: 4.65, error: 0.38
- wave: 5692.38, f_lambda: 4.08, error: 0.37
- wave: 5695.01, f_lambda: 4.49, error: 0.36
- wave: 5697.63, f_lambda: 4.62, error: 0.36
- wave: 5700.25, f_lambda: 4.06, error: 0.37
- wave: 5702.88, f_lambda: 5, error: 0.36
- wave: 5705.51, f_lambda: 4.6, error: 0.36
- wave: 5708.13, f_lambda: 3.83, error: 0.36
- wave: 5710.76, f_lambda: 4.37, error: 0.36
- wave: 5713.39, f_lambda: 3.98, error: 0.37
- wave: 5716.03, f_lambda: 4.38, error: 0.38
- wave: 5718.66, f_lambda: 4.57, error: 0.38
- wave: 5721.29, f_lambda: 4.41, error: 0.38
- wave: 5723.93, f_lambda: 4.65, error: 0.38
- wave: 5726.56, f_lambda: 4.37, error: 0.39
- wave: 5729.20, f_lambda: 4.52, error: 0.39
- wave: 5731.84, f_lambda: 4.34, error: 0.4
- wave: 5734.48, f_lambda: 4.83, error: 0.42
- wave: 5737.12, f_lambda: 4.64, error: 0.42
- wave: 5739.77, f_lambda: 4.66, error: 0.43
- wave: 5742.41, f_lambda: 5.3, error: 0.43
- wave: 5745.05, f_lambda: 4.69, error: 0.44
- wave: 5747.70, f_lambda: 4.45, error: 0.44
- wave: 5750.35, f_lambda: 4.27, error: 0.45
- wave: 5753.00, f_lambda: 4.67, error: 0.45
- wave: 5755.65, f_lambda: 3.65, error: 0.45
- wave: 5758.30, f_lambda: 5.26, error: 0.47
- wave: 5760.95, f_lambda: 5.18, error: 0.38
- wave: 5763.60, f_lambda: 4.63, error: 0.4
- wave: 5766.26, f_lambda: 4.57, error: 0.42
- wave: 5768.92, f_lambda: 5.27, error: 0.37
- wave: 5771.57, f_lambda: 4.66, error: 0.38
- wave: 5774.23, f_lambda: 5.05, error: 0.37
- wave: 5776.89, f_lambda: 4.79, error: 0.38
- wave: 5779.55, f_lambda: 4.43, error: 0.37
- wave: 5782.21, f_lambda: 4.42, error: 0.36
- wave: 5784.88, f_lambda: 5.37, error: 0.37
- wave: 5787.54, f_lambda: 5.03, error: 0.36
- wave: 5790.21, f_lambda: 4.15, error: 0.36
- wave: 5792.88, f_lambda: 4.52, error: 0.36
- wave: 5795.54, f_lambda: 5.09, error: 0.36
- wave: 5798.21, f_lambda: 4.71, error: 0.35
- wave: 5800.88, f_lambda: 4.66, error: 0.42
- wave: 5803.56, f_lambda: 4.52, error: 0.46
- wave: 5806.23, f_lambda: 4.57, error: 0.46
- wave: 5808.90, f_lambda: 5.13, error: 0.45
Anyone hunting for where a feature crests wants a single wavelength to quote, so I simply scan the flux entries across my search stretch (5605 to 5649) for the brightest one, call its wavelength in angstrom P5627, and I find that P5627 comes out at 5637.60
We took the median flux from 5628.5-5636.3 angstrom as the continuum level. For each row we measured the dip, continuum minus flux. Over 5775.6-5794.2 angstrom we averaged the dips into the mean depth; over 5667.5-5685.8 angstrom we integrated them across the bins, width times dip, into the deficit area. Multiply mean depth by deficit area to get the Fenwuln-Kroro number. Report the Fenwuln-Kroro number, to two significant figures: 0.35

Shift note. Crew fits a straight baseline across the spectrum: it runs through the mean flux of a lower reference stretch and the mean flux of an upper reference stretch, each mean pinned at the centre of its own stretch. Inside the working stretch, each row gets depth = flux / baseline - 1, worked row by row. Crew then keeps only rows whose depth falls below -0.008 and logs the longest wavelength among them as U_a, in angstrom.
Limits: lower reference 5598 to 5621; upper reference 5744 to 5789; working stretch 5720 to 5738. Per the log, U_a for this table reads 5737.12 angstrom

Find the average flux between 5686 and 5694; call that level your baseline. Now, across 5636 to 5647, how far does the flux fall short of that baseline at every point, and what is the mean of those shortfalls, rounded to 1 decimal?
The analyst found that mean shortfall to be -0.4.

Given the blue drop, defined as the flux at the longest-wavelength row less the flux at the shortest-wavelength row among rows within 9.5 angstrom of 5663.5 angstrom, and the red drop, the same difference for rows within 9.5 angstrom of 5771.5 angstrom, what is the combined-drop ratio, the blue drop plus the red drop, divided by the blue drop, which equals 0.8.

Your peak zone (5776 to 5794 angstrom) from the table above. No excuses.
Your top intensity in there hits 5.37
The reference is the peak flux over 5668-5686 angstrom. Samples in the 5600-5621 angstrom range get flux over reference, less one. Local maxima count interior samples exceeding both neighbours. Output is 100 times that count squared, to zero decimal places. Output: 400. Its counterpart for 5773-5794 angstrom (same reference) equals 100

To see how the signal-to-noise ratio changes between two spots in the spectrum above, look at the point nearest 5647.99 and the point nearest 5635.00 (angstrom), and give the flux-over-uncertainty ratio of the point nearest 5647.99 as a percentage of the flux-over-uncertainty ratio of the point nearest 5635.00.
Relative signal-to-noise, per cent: 110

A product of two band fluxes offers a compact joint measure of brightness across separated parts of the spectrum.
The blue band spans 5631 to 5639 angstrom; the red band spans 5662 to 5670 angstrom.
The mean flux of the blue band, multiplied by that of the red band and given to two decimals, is 21.79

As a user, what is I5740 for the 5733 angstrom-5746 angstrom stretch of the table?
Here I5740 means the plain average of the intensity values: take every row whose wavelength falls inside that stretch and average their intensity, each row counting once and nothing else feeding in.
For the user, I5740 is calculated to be 4.8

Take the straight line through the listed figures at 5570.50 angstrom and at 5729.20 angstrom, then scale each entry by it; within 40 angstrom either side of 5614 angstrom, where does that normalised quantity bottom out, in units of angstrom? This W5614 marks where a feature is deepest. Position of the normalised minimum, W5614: 5622.04 angstrom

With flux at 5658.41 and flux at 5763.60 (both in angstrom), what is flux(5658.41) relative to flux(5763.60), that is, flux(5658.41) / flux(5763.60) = 1.06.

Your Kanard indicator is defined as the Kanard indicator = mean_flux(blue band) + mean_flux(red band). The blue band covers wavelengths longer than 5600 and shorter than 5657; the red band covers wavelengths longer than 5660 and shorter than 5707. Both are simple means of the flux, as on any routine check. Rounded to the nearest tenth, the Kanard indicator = 9.3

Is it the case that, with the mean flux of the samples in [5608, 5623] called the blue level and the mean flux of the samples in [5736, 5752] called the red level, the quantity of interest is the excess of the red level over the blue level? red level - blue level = 0.16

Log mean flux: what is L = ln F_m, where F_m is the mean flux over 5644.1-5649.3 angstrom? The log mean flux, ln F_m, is 1.53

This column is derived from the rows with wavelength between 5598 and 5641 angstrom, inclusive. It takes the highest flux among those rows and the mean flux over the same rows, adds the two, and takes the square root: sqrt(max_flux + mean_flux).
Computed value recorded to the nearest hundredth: 3.17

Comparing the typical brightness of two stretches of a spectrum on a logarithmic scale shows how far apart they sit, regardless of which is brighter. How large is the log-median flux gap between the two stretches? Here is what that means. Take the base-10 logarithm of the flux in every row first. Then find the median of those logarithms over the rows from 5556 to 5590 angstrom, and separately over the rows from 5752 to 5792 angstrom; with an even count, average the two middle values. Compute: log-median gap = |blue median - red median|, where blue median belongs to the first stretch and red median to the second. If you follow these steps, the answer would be 0.028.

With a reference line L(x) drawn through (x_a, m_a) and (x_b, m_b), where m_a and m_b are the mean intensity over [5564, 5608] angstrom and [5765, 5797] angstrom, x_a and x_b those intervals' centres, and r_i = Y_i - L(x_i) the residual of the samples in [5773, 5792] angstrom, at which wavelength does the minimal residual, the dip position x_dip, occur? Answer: 5790.21 angstrom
